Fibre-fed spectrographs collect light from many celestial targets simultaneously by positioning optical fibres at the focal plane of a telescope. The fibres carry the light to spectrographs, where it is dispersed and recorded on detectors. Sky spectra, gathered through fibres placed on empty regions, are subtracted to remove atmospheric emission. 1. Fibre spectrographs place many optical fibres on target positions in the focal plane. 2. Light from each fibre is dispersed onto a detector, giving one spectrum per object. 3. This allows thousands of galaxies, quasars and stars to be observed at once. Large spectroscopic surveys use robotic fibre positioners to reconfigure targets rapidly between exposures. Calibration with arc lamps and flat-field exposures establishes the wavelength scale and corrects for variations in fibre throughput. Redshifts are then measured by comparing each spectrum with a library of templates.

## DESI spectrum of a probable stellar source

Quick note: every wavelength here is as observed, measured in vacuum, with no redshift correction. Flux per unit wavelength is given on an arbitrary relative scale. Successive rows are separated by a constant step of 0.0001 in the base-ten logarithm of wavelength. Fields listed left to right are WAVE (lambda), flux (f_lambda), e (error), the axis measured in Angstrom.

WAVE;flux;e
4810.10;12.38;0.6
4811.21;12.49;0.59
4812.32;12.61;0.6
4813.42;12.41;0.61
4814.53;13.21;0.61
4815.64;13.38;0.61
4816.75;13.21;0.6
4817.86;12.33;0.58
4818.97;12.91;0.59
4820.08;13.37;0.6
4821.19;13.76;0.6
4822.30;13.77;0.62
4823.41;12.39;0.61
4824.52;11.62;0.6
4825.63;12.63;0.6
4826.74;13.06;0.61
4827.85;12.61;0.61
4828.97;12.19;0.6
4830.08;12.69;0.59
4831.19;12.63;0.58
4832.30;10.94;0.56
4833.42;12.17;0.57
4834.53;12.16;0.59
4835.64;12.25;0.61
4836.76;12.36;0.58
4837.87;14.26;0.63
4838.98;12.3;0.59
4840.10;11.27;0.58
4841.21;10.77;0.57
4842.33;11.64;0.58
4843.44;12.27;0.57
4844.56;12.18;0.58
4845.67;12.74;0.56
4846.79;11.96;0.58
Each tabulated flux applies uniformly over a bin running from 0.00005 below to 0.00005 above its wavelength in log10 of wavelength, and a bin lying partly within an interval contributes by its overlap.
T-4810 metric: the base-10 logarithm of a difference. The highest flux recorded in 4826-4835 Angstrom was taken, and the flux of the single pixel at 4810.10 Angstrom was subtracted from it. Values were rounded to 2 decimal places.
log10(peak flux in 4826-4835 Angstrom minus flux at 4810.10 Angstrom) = -0.17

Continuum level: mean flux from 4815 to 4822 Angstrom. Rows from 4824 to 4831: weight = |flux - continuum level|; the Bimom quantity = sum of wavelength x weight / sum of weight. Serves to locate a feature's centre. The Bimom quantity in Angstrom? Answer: 4826.8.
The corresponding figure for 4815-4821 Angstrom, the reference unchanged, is 4818.0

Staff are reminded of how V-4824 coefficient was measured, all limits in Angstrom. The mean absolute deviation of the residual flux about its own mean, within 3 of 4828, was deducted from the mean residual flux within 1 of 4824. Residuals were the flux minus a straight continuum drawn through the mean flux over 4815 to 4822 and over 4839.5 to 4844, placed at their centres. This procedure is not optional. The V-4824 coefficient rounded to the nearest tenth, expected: -1.0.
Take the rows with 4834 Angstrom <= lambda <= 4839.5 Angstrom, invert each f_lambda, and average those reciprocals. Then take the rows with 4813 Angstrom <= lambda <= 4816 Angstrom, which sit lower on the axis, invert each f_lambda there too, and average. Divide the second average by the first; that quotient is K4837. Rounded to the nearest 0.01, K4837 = 0.97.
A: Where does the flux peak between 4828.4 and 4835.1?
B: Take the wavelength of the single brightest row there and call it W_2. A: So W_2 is 4830.08 Angstrom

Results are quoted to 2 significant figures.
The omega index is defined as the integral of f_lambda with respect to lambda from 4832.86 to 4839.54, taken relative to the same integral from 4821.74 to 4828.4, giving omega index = 0.99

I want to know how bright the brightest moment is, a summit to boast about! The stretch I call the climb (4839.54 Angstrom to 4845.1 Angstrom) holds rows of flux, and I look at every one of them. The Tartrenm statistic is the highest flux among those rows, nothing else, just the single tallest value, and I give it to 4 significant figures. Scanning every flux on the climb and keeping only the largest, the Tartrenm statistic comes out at 12.27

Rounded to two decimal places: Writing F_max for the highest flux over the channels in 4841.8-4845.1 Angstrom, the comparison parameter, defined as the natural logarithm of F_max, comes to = 2.51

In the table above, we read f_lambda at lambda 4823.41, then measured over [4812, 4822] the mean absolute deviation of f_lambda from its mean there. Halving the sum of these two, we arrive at 6.40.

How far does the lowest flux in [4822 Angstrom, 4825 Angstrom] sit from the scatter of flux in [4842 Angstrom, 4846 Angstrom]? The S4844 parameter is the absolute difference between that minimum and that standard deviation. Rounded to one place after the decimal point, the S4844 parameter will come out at 11.2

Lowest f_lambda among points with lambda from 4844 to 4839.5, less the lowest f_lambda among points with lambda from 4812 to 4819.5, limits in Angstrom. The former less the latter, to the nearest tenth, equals -1.6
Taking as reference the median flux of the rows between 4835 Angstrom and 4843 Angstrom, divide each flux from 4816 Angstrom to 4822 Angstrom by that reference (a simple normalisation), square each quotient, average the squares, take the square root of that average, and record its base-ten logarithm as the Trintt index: 0.030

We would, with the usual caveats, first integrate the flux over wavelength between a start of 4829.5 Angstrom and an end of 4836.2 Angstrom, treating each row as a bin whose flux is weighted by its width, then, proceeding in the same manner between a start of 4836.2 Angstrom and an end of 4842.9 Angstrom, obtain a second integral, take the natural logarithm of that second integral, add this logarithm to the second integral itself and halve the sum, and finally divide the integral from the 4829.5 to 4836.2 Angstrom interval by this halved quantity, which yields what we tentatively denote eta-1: 1.90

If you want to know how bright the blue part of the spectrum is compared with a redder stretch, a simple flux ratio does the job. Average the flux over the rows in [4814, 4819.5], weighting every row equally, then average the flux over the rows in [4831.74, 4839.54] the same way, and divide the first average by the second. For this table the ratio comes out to 1.05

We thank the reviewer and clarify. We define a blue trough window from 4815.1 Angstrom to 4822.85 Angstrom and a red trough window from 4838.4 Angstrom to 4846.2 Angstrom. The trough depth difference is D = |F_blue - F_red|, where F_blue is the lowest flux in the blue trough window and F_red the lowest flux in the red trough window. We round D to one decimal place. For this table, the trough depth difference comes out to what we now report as 1.6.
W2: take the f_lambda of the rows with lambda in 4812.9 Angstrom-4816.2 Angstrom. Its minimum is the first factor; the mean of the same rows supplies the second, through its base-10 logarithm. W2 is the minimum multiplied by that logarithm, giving 13.8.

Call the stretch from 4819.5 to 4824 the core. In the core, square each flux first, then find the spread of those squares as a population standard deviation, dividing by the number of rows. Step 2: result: 15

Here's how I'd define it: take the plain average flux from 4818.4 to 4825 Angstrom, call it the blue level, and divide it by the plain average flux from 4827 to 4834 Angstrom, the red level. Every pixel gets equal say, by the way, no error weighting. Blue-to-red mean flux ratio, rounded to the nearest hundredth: 1.06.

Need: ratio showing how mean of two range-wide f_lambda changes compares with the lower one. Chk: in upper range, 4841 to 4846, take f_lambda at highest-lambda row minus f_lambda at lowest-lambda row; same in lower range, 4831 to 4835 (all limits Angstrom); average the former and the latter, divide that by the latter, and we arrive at -1.6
